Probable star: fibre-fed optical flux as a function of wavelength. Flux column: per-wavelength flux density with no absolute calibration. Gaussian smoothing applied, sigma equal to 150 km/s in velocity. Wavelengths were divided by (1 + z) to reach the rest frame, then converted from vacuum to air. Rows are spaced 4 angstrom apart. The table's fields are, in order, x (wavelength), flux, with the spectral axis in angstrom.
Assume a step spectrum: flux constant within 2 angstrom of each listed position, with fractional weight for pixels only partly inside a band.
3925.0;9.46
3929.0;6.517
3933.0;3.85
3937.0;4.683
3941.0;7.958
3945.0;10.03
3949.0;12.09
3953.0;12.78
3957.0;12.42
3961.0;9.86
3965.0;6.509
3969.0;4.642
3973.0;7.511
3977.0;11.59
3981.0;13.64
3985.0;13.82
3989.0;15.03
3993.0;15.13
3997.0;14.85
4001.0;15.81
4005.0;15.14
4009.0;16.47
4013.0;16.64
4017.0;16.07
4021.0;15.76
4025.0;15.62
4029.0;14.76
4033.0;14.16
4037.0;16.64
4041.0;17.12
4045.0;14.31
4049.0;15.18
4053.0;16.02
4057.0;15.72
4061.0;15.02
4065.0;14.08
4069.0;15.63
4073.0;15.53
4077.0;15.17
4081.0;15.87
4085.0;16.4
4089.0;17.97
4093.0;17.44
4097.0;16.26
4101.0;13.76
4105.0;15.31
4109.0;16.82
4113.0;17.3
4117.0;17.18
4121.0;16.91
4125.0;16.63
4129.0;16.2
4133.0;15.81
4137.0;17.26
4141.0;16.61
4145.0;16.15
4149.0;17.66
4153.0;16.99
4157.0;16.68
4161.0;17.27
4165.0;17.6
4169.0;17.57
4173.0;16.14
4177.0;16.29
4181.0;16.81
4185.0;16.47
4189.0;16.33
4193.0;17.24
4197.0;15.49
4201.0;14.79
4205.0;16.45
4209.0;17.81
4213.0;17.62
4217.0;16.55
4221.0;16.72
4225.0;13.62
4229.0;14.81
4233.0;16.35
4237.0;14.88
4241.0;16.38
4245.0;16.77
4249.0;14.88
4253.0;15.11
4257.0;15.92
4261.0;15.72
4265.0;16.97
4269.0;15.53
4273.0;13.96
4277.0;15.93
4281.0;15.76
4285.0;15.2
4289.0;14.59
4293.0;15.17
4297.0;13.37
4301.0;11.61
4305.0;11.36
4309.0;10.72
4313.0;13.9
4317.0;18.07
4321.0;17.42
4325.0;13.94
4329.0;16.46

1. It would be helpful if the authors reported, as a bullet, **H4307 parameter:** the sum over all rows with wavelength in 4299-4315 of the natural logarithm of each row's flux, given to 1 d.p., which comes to 9.9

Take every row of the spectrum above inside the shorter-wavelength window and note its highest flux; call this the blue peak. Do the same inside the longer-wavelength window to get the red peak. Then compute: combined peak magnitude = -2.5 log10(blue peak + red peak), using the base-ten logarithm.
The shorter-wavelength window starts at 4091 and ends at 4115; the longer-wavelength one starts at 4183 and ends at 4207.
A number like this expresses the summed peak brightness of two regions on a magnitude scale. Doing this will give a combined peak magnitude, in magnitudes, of -3.85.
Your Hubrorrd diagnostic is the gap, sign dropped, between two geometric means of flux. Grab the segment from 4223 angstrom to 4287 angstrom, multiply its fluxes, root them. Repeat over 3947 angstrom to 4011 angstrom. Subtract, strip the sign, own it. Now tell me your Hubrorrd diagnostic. 3.8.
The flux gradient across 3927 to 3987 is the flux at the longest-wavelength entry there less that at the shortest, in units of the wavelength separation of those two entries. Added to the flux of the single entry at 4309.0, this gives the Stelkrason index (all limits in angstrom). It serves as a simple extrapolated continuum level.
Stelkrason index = 10.9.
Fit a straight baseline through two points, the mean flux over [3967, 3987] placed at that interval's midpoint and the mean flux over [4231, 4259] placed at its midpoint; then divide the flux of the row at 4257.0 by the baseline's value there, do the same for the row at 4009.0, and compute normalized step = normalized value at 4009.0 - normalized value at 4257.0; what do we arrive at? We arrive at 0.52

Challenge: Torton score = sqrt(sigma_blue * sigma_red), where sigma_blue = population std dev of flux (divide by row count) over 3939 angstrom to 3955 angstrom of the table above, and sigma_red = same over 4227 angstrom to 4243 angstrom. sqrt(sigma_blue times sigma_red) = 1.2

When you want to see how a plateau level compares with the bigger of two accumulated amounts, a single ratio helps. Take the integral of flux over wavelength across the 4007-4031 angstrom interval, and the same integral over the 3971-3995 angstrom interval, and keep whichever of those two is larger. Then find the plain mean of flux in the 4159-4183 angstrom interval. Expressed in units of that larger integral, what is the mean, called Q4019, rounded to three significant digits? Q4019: 0.0444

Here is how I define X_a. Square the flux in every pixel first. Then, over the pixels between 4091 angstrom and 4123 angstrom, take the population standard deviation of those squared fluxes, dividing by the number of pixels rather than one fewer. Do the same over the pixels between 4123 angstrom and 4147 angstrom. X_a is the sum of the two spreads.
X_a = 52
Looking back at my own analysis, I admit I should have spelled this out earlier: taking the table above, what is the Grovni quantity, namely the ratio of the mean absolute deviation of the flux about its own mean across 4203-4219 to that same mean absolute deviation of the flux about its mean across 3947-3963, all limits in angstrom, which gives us 0.63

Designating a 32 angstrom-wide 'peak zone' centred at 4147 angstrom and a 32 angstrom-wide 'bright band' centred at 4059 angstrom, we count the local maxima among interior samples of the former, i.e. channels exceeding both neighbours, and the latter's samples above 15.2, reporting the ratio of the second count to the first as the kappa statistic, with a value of 2.0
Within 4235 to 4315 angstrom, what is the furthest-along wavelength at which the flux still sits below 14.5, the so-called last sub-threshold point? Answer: 4313.0 angstrom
